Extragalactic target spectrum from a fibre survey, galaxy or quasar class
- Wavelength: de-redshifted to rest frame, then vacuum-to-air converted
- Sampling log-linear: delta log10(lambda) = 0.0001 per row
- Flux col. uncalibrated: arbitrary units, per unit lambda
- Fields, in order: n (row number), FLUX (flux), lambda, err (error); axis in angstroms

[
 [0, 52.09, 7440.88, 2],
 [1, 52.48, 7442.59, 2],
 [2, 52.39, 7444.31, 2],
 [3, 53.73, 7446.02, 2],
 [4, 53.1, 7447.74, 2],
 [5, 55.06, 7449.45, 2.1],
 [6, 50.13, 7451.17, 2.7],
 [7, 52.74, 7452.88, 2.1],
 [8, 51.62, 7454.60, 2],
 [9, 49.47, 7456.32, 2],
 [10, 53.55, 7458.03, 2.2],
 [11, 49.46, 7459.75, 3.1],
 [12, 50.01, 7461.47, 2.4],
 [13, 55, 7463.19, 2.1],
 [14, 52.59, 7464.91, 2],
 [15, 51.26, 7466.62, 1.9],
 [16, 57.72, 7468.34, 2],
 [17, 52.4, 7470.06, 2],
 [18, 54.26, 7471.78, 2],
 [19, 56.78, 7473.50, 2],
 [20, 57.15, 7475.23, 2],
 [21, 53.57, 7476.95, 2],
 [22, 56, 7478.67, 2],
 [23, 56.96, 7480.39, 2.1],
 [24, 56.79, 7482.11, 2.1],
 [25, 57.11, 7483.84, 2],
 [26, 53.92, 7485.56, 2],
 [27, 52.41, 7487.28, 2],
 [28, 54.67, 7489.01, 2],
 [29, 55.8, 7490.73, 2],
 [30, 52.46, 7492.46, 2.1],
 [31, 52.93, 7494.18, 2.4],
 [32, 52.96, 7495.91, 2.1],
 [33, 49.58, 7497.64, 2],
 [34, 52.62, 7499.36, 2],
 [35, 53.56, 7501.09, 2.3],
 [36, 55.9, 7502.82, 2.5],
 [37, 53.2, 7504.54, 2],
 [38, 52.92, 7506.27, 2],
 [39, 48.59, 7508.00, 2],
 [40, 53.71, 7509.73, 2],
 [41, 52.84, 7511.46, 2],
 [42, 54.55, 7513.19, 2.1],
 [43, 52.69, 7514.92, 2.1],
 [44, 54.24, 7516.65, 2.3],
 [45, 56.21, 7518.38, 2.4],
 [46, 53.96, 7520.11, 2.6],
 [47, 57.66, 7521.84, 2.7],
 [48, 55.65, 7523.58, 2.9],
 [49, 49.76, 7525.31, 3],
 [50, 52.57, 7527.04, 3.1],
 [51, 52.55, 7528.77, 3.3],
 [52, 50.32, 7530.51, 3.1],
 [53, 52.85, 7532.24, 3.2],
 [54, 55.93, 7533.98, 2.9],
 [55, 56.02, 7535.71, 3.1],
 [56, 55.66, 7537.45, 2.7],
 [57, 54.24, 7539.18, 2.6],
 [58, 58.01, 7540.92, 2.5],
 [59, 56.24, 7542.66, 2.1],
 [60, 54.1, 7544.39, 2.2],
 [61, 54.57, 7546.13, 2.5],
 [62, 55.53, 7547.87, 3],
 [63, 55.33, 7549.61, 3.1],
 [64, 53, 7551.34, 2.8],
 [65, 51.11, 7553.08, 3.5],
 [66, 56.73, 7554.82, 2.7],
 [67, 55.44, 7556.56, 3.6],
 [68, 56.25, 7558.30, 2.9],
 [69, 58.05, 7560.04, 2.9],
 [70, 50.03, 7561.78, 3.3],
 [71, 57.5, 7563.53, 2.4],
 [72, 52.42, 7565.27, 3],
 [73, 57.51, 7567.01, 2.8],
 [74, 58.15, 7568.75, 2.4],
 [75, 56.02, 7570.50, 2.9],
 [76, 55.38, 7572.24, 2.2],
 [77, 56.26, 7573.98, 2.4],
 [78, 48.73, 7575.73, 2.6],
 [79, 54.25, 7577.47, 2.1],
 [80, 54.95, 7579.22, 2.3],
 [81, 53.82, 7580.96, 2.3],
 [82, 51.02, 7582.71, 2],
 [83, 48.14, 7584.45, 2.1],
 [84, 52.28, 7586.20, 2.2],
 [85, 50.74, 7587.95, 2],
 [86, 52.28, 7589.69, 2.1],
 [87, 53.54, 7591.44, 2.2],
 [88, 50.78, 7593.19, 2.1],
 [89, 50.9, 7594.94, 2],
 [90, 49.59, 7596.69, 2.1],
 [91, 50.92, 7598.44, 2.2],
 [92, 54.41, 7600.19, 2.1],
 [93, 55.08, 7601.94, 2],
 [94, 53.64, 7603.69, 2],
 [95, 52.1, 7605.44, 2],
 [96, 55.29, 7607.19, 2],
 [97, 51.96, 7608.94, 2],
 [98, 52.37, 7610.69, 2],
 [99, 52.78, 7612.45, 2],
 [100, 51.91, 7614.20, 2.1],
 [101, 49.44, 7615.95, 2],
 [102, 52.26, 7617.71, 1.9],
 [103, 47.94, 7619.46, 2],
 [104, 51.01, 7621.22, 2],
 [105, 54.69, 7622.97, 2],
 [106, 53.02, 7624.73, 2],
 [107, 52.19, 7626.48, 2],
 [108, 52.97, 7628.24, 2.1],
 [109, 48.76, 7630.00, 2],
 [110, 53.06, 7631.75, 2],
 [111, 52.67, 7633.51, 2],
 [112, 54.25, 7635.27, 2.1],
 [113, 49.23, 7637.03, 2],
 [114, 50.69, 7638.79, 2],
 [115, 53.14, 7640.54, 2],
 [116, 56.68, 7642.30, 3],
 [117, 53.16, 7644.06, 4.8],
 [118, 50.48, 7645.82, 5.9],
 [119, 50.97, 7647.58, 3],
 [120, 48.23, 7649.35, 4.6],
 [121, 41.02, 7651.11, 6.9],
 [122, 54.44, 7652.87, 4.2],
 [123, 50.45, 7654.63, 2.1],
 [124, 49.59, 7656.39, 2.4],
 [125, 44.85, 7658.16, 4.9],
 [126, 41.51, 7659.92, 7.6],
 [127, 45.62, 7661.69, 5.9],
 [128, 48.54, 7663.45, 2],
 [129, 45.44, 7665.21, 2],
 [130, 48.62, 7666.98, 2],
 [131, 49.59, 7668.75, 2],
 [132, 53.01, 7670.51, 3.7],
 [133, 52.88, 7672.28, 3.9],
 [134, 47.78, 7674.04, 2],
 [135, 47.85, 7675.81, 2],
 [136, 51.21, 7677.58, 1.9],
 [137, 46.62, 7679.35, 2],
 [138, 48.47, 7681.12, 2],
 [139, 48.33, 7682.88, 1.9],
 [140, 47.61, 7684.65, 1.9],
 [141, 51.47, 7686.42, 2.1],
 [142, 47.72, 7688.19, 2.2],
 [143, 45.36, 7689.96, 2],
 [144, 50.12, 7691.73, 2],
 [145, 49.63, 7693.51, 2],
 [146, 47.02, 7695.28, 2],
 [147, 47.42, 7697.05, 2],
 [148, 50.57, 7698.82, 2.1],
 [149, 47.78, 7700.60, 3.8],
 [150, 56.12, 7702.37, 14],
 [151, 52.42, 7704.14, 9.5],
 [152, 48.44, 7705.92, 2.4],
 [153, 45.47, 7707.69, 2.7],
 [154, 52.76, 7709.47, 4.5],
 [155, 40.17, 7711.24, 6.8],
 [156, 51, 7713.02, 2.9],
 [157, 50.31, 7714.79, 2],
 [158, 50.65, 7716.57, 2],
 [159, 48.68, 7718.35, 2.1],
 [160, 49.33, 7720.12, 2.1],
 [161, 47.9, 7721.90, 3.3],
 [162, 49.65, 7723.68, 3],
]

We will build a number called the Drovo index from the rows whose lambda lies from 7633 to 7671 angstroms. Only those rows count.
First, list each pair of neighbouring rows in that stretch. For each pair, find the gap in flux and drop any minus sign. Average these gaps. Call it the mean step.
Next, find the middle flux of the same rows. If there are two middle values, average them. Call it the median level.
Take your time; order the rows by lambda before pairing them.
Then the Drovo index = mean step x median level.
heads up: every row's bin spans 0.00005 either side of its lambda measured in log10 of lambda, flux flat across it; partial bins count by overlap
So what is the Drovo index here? 178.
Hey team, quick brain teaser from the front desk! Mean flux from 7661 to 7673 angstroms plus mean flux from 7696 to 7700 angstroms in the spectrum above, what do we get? 98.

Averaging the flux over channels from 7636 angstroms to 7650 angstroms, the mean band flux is 51.6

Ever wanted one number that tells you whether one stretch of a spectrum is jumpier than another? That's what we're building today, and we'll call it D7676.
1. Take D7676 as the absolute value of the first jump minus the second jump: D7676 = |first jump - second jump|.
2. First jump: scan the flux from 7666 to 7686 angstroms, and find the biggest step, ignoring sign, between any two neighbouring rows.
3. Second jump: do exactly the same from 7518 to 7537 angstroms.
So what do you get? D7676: 0.8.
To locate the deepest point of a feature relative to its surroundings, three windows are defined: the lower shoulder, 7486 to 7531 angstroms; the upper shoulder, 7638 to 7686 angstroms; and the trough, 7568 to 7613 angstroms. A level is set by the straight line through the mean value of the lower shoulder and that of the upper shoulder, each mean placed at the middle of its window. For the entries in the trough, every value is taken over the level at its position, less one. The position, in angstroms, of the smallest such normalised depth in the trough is 7584.45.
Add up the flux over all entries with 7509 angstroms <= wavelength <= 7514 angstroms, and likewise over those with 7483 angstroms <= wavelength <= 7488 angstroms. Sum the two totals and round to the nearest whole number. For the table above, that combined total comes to 325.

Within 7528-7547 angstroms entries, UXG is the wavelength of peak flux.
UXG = 7540.92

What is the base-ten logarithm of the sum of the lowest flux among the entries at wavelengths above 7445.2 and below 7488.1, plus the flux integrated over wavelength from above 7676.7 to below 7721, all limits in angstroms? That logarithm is 3.35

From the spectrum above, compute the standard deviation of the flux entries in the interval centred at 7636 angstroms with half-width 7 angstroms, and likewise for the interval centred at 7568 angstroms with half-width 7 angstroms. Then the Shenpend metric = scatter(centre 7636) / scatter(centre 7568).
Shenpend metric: 0.94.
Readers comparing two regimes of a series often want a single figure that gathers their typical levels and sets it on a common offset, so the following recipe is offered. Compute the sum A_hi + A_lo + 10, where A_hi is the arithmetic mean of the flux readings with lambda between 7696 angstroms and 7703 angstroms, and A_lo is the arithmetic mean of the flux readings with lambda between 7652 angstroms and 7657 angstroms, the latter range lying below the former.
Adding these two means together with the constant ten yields 112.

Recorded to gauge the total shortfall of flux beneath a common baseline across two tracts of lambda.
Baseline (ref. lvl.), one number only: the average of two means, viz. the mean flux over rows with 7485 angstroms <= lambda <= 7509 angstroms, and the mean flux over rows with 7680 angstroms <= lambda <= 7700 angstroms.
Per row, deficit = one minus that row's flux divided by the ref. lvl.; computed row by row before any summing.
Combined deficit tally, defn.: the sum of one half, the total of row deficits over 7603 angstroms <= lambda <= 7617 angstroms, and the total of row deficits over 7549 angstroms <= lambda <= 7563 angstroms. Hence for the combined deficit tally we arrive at -0.4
